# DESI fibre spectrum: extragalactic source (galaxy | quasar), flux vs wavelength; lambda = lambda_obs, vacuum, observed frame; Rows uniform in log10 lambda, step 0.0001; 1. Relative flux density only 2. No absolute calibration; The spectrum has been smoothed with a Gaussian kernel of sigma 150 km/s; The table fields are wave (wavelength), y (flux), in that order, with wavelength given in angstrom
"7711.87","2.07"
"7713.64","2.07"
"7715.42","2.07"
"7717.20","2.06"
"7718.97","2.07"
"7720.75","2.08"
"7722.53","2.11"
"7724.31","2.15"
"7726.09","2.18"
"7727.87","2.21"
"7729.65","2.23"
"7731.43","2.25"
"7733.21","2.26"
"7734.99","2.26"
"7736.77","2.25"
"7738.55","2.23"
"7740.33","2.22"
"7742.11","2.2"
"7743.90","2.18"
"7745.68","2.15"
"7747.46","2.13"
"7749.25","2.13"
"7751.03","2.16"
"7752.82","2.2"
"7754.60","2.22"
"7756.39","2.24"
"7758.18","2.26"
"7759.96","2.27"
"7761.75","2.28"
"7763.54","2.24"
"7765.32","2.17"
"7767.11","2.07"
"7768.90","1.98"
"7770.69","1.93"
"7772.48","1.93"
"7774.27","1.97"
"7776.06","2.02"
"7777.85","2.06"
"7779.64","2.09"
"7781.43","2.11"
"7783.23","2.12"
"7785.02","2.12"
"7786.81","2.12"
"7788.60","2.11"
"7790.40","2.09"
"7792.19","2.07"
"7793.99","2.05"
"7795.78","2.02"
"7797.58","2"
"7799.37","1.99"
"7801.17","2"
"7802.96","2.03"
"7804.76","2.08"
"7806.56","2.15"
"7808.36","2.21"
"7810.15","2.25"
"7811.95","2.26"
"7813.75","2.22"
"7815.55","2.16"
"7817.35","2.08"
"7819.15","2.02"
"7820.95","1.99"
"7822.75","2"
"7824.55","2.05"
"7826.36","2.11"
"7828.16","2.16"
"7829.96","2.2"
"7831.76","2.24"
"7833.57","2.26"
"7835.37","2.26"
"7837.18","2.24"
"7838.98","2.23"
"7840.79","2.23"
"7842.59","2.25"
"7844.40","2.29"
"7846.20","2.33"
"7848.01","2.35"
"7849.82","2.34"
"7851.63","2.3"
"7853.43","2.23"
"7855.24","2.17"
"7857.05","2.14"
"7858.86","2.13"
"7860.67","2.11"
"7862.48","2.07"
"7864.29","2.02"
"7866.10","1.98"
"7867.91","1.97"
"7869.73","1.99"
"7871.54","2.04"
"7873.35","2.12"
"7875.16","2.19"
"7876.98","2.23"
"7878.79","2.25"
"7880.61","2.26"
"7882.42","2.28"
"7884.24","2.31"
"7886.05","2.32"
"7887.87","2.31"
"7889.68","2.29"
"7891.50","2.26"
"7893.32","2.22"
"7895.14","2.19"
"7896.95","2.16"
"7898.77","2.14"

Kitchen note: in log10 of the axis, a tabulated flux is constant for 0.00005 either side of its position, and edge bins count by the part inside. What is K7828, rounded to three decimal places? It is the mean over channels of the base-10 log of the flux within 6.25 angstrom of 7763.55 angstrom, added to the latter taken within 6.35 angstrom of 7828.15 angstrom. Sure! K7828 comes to 0.669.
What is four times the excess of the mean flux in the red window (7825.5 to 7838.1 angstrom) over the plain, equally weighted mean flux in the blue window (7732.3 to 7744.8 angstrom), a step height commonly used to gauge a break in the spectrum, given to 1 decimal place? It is -0.1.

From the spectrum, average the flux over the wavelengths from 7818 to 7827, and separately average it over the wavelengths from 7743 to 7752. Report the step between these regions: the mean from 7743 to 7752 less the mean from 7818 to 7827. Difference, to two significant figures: 0.12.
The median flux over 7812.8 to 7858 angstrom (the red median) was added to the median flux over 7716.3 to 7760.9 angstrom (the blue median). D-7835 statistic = 4.43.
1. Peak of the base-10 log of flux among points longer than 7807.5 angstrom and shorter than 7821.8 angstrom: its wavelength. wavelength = 7811.95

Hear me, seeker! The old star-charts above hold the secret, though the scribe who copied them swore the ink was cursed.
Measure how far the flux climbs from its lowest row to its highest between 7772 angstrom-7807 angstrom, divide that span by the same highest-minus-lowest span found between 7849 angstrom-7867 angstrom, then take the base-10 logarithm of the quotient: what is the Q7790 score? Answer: -0.2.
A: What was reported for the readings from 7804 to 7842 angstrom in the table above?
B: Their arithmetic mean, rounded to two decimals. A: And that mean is 2.16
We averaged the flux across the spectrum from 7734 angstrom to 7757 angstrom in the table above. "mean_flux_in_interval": 2.20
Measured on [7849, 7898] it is 2.18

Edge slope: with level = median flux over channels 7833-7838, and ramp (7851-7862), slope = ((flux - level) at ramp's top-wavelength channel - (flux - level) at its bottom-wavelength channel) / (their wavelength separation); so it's -0.021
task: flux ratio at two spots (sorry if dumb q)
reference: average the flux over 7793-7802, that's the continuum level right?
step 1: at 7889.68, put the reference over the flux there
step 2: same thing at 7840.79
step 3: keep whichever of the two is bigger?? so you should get 0.90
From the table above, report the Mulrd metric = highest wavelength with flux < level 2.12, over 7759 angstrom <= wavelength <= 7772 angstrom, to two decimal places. 7770.69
